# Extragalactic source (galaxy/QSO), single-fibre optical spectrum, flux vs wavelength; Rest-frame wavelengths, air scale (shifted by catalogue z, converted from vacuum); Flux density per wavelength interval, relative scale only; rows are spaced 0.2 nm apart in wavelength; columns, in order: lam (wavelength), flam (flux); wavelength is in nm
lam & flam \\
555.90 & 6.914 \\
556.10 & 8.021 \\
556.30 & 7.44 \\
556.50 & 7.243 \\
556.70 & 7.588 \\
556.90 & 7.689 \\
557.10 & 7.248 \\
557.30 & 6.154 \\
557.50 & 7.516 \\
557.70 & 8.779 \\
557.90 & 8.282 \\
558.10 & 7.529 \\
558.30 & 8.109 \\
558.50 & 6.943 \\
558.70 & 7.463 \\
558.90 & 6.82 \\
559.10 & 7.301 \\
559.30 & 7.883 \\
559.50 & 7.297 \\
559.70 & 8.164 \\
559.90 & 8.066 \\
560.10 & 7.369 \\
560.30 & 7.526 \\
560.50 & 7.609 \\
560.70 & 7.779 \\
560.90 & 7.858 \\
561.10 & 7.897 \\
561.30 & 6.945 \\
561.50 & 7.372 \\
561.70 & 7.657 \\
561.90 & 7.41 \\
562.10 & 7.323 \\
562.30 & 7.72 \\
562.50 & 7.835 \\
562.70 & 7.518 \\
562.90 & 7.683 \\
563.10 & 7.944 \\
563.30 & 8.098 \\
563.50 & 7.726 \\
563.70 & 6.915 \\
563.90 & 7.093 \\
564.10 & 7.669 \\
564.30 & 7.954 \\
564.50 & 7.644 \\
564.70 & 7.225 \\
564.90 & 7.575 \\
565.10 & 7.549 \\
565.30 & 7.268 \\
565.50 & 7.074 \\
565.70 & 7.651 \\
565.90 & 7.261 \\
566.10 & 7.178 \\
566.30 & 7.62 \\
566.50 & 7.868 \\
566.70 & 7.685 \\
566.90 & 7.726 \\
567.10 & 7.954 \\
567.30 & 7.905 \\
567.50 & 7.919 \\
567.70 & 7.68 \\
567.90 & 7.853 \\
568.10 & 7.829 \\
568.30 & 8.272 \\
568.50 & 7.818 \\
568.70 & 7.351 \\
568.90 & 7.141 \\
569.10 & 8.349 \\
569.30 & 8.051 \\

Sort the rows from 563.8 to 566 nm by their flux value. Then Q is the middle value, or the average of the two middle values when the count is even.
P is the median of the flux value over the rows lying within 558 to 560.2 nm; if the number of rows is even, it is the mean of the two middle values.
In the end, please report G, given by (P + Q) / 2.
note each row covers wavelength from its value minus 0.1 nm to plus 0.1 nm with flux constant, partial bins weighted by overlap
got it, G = 7.51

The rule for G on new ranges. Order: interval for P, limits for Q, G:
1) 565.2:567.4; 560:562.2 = 7.59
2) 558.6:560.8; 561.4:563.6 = 7.60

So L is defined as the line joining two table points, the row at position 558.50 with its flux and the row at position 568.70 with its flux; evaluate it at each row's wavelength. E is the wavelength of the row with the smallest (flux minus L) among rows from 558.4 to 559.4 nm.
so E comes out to 558.90 nm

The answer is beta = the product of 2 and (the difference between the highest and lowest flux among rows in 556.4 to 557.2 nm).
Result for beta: 0.9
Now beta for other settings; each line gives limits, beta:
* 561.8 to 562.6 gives 1.0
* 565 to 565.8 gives 1.2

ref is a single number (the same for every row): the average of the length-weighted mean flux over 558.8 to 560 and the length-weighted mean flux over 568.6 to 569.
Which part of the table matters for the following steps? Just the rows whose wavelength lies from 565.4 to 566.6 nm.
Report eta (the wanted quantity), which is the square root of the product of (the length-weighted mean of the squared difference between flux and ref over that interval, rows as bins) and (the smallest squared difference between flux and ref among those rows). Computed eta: 0.05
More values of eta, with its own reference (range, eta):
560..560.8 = 0.01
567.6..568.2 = 0.10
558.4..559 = 0.02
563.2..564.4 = 0.12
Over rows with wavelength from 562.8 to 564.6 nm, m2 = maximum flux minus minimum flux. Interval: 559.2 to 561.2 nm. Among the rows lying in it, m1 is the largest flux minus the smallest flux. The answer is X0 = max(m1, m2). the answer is 1.2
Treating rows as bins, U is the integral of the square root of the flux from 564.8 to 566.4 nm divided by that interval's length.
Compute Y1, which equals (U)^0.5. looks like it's 1.65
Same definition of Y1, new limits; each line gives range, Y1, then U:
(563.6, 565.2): 1.65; 2.73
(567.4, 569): 1.67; 2.78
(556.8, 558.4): 1.66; 2.76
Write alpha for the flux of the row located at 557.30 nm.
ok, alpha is 6.154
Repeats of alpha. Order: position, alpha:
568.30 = 8.272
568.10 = 7.829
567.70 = 7.68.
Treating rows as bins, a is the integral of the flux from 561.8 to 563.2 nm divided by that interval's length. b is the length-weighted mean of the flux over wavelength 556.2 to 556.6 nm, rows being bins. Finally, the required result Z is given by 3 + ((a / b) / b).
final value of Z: 3.14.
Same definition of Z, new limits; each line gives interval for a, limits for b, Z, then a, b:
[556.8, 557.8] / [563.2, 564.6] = 3.13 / 7.5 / 7.6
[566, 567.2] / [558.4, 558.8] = 3.15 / 7.7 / 7.2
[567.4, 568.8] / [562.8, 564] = 3.14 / 7.8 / 7.6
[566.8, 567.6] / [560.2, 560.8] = 3.14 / 7.9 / 7.6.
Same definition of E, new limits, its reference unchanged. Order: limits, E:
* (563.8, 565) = 563.90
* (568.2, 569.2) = 568.90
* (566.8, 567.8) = 567.70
